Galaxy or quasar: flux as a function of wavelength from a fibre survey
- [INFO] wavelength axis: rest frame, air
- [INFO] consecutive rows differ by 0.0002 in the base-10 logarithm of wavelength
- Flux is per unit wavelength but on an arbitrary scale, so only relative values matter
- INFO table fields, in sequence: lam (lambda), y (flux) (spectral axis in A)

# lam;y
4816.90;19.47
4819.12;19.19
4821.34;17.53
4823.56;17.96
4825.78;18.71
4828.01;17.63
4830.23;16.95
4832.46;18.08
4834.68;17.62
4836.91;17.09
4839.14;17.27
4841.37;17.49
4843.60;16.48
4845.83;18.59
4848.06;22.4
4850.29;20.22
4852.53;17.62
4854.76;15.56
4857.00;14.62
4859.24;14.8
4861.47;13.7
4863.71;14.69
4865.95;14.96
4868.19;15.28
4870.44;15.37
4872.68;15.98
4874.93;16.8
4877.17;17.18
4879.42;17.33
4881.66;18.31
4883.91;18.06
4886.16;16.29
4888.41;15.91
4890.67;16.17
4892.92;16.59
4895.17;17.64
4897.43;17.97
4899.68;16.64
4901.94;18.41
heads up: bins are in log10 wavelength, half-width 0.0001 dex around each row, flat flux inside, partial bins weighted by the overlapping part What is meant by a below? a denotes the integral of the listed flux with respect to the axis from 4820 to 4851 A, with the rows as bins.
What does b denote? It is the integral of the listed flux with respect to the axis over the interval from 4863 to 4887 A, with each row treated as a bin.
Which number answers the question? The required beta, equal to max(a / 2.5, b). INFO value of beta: 394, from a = 562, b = 394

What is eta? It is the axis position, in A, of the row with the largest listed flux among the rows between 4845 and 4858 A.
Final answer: 4848.06 A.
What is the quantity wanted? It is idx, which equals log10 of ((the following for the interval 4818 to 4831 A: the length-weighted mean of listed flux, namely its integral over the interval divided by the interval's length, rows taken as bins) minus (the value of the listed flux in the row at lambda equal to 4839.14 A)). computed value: -0.12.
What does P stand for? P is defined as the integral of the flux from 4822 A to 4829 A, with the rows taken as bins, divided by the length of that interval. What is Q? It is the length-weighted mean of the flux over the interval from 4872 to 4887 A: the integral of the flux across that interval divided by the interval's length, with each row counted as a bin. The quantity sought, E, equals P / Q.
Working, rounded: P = 18.1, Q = 17.2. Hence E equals 1.05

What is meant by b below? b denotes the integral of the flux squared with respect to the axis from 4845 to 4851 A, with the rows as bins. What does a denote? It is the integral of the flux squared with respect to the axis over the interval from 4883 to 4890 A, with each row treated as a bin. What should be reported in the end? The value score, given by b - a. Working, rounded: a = 1950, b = 2540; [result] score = 590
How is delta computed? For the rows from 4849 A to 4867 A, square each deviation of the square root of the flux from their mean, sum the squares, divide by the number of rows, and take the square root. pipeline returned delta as 0.24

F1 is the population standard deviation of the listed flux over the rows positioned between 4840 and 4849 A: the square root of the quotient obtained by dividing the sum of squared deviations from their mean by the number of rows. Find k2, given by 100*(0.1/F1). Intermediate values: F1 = 2.2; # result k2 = 4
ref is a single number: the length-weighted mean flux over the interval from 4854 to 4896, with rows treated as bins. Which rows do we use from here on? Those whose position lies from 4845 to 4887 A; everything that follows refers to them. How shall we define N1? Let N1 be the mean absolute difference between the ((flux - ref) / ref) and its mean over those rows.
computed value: 0.10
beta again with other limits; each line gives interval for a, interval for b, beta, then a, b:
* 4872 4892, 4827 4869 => 710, 338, 710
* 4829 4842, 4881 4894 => 219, 226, 219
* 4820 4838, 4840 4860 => 351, 319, 351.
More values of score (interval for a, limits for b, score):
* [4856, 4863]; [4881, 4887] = 402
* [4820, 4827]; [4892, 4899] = -176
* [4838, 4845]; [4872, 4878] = -388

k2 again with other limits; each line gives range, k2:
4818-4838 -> 15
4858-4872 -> 18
